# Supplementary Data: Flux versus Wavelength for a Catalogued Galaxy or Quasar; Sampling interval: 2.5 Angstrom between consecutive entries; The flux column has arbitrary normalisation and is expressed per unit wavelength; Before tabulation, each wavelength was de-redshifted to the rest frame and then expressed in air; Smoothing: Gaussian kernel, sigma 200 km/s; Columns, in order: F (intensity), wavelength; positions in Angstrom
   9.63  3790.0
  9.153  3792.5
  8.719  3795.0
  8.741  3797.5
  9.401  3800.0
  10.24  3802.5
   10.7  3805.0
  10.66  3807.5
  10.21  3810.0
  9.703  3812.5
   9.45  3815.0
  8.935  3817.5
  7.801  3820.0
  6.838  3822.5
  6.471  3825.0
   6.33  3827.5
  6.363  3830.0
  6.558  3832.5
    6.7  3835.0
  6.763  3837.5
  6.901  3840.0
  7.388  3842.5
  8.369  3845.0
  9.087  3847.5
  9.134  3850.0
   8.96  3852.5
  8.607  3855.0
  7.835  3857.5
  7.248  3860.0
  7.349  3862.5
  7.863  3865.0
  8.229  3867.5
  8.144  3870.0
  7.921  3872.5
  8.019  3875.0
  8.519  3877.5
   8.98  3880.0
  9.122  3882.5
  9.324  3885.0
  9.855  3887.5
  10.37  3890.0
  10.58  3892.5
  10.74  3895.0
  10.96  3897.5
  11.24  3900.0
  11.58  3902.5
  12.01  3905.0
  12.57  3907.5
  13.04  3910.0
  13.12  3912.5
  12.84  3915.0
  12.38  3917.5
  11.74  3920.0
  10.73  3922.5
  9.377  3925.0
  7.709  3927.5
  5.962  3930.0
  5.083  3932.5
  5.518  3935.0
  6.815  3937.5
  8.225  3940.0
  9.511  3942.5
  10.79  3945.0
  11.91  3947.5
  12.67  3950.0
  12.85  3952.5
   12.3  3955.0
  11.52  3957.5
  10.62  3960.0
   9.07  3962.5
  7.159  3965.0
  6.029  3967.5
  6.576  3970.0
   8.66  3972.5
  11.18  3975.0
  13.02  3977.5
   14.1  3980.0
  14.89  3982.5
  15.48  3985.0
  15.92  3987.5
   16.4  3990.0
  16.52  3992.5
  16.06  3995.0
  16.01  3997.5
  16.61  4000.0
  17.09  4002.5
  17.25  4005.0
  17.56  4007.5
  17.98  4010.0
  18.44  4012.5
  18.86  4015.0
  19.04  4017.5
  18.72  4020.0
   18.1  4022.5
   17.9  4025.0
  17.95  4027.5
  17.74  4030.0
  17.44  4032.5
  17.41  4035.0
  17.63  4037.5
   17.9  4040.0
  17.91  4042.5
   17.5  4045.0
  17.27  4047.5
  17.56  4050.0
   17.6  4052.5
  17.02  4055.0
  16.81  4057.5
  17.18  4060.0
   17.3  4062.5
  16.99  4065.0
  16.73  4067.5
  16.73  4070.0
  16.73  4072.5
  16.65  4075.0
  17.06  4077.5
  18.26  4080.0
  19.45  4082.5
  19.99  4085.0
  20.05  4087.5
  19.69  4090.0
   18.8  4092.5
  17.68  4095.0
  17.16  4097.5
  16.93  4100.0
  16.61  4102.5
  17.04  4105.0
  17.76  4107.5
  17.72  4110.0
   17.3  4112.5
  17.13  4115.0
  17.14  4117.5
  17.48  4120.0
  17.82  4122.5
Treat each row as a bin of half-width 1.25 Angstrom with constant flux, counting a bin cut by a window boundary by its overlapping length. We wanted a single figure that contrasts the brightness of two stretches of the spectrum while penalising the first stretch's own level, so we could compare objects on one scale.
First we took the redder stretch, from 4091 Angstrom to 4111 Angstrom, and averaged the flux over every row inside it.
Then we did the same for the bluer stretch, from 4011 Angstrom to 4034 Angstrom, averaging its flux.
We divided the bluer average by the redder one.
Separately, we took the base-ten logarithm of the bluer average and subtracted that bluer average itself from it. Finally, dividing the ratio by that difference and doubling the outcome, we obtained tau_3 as -0.123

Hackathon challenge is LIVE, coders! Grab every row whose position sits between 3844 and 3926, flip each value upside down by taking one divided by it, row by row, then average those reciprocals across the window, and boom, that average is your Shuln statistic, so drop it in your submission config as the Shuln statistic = 0.10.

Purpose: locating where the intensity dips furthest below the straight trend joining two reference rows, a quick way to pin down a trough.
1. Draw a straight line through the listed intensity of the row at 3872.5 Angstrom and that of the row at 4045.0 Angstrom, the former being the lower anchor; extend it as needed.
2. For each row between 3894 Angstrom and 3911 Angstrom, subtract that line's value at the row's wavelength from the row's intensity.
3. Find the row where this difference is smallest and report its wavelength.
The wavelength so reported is 3895.0 Angstrom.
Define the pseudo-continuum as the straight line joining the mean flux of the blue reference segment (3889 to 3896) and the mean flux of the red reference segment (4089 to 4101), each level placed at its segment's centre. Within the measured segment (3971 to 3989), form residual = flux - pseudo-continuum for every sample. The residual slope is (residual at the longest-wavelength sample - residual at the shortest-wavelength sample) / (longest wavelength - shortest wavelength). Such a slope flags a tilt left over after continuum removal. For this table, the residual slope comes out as 0.45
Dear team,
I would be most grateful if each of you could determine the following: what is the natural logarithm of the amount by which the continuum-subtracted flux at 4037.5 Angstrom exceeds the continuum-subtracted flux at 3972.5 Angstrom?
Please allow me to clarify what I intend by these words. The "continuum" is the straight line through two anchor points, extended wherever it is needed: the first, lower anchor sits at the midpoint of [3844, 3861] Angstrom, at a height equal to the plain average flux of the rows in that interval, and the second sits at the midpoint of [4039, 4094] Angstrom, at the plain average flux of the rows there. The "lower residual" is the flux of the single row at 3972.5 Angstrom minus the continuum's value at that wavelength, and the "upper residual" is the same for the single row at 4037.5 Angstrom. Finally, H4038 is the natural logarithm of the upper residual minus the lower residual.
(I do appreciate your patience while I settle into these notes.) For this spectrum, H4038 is 1.8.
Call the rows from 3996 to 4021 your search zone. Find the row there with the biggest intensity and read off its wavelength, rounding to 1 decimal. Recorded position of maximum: 4017.5 Angstrom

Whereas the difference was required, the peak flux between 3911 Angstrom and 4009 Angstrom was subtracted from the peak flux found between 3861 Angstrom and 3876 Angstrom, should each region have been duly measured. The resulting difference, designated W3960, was -9.3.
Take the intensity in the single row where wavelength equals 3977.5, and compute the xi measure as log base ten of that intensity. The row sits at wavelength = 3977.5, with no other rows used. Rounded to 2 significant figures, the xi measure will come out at 1.1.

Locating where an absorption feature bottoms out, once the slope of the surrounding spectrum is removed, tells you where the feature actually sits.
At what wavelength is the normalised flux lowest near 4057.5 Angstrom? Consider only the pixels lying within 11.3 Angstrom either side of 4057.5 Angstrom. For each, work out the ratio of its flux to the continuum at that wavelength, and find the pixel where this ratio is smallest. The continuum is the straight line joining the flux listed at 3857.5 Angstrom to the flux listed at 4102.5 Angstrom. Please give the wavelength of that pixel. 4067.5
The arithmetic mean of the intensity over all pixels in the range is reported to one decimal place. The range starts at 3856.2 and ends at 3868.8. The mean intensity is 7.7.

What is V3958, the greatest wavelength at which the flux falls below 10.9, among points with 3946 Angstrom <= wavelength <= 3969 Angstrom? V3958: 3967.5 Angstrom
